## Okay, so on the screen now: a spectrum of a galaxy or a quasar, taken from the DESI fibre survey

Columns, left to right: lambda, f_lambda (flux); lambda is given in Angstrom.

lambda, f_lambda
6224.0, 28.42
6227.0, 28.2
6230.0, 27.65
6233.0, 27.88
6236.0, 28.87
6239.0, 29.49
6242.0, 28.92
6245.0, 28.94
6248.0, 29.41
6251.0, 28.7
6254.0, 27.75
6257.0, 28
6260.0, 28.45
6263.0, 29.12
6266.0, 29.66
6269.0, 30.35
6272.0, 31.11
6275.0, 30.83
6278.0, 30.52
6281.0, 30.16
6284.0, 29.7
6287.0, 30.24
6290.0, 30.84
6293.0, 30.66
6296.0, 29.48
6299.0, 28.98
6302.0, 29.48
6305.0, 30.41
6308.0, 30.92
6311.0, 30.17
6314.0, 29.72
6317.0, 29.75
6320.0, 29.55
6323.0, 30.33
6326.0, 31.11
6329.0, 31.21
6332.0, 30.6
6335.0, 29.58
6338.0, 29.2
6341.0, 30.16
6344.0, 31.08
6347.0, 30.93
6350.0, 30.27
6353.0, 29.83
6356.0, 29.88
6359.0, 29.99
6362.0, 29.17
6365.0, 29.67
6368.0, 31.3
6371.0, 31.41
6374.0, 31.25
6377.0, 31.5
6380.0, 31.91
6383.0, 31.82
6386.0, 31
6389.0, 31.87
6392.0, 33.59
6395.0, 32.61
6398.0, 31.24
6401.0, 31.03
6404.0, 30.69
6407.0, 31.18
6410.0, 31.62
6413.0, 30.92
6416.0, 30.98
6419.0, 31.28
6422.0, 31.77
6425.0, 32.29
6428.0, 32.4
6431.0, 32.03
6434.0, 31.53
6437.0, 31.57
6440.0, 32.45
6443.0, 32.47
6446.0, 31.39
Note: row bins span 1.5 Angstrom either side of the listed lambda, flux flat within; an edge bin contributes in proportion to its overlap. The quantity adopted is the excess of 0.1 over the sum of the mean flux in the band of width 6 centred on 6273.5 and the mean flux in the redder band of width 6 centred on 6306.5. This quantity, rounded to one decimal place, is -61.5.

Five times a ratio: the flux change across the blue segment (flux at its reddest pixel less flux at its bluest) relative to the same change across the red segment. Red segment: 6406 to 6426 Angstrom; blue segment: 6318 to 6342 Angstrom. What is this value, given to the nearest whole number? 3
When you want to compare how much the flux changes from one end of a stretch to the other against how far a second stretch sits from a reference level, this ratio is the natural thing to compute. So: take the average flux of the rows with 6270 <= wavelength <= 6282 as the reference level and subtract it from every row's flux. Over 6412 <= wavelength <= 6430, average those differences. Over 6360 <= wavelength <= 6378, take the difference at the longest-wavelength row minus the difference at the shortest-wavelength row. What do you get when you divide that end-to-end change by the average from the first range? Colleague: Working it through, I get 2.4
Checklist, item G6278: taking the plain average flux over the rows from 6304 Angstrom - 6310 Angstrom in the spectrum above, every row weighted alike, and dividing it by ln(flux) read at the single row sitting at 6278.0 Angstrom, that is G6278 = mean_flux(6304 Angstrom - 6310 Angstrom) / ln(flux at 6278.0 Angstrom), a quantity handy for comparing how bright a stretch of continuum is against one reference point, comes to 9.0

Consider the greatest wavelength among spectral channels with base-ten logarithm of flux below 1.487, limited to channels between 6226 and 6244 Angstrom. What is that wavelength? 6242.0 Angstrom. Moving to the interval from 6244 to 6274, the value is 6269.0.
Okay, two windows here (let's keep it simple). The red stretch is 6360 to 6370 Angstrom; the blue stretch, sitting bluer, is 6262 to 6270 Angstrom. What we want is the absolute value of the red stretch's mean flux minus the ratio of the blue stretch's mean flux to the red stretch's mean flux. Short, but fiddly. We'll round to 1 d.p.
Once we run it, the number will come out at 29.1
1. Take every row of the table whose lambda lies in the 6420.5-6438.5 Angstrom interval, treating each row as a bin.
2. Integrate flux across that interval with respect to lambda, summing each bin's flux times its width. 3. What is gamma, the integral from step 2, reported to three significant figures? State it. 575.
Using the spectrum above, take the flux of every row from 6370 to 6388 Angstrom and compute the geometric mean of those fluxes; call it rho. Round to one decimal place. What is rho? 31.5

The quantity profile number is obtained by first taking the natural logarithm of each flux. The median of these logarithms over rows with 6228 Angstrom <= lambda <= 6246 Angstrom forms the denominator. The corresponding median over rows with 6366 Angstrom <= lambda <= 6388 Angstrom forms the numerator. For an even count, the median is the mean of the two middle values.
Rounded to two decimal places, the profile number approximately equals 1.02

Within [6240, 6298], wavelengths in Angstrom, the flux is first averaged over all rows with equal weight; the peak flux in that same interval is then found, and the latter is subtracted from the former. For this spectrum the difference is -1.5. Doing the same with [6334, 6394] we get -2.8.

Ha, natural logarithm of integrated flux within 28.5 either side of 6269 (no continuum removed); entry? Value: 7.43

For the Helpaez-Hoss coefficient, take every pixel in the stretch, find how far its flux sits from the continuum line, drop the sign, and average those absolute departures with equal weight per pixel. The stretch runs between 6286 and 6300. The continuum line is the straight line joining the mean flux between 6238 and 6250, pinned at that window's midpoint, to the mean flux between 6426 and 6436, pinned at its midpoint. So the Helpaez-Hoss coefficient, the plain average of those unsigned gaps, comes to 0.7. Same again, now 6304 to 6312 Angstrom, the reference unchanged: 0.4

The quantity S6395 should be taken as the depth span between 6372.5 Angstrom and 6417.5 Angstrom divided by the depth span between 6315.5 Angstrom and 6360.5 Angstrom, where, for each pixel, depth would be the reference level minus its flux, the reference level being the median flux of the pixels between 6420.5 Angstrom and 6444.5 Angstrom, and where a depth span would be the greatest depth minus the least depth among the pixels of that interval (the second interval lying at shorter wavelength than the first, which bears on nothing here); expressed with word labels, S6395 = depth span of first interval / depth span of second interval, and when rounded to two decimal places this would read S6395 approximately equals 1.44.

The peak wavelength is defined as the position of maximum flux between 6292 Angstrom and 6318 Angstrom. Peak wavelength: 6308.0 Angstrom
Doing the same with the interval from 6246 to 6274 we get 6272.0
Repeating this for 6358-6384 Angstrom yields 6380.0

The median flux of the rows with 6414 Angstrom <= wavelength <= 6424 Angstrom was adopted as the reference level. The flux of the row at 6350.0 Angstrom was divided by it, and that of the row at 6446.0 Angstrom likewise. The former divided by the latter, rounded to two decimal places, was 0.96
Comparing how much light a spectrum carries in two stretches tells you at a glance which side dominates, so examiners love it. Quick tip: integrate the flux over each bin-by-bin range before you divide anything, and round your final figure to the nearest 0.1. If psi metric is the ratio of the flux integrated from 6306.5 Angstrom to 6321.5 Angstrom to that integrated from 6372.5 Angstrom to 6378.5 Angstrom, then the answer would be 2.4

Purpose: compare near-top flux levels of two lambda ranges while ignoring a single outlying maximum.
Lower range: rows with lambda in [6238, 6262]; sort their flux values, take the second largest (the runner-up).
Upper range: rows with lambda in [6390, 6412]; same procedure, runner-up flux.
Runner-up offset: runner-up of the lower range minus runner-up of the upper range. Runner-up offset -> -3.20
